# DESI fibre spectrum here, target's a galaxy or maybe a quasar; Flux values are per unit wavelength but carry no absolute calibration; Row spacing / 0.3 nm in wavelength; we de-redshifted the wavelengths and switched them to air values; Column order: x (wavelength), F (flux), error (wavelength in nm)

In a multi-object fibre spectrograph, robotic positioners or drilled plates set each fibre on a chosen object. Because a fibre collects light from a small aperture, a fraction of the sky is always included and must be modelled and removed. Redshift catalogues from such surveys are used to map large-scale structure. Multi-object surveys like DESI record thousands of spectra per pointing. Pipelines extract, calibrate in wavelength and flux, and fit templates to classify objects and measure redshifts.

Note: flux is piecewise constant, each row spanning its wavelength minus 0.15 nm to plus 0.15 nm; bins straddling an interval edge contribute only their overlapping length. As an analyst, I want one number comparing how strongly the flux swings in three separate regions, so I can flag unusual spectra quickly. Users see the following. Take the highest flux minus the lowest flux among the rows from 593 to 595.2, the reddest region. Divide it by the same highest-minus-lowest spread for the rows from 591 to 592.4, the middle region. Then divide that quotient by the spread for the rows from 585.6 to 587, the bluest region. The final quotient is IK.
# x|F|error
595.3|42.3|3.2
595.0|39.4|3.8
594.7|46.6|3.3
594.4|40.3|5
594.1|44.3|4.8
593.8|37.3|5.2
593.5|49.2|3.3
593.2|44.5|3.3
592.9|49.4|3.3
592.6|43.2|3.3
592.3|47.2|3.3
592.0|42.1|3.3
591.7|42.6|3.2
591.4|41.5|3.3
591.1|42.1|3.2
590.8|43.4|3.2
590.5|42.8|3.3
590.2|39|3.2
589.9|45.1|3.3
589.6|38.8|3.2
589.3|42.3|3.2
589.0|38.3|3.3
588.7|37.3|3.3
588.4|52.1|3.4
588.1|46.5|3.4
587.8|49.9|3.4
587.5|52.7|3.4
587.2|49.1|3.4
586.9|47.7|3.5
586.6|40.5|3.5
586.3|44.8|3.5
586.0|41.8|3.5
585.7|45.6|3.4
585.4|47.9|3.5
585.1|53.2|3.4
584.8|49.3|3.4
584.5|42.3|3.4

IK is 0.29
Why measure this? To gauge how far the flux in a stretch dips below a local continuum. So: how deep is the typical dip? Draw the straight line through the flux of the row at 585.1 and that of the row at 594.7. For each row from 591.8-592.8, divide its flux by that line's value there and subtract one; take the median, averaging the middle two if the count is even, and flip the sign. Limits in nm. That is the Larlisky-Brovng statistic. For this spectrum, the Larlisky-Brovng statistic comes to 0.10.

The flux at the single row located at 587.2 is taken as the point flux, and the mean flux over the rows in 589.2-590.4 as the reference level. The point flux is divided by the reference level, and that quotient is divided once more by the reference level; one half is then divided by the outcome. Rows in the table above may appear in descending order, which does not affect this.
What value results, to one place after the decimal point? 17.4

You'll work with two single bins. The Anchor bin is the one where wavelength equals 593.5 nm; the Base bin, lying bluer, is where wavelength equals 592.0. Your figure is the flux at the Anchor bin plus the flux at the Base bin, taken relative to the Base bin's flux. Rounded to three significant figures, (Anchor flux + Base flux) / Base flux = 2.17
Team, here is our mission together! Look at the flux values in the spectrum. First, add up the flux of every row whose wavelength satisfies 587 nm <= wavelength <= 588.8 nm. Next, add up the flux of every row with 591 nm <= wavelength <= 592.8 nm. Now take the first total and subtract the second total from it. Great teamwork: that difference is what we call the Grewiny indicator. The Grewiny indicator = 29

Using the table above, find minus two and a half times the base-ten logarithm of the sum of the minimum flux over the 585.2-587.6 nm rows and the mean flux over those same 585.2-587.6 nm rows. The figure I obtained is -4.85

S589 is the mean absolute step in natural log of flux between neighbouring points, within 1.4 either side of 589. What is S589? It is 0.128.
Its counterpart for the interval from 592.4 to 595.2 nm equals 0.149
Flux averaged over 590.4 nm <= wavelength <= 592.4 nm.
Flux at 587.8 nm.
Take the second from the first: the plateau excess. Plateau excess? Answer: -7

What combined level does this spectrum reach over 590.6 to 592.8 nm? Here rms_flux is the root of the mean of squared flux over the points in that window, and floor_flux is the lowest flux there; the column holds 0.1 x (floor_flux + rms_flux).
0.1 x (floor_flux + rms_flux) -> 8.5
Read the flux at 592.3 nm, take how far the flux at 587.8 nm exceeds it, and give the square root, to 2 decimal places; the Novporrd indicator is 1.64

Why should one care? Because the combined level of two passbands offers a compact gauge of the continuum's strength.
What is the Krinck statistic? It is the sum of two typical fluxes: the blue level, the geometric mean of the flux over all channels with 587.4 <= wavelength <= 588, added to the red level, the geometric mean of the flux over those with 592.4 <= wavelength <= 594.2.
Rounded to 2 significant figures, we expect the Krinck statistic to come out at 96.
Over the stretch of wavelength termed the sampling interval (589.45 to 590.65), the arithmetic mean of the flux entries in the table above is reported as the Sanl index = 41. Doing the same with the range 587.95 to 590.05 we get 43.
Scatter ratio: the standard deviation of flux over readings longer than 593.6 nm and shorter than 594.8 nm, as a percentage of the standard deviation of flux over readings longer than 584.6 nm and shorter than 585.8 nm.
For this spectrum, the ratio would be 130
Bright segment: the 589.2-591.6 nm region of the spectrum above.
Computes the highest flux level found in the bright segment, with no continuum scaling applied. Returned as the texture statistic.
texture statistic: 45.1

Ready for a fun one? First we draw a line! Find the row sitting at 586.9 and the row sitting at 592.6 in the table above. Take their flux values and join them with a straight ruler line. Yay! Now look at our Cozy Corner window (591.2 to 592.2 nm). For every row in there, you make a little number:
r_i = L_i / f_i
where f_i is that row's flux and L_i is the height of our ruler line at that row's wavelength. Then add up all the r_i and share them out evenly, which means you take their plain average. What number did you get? 1.04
